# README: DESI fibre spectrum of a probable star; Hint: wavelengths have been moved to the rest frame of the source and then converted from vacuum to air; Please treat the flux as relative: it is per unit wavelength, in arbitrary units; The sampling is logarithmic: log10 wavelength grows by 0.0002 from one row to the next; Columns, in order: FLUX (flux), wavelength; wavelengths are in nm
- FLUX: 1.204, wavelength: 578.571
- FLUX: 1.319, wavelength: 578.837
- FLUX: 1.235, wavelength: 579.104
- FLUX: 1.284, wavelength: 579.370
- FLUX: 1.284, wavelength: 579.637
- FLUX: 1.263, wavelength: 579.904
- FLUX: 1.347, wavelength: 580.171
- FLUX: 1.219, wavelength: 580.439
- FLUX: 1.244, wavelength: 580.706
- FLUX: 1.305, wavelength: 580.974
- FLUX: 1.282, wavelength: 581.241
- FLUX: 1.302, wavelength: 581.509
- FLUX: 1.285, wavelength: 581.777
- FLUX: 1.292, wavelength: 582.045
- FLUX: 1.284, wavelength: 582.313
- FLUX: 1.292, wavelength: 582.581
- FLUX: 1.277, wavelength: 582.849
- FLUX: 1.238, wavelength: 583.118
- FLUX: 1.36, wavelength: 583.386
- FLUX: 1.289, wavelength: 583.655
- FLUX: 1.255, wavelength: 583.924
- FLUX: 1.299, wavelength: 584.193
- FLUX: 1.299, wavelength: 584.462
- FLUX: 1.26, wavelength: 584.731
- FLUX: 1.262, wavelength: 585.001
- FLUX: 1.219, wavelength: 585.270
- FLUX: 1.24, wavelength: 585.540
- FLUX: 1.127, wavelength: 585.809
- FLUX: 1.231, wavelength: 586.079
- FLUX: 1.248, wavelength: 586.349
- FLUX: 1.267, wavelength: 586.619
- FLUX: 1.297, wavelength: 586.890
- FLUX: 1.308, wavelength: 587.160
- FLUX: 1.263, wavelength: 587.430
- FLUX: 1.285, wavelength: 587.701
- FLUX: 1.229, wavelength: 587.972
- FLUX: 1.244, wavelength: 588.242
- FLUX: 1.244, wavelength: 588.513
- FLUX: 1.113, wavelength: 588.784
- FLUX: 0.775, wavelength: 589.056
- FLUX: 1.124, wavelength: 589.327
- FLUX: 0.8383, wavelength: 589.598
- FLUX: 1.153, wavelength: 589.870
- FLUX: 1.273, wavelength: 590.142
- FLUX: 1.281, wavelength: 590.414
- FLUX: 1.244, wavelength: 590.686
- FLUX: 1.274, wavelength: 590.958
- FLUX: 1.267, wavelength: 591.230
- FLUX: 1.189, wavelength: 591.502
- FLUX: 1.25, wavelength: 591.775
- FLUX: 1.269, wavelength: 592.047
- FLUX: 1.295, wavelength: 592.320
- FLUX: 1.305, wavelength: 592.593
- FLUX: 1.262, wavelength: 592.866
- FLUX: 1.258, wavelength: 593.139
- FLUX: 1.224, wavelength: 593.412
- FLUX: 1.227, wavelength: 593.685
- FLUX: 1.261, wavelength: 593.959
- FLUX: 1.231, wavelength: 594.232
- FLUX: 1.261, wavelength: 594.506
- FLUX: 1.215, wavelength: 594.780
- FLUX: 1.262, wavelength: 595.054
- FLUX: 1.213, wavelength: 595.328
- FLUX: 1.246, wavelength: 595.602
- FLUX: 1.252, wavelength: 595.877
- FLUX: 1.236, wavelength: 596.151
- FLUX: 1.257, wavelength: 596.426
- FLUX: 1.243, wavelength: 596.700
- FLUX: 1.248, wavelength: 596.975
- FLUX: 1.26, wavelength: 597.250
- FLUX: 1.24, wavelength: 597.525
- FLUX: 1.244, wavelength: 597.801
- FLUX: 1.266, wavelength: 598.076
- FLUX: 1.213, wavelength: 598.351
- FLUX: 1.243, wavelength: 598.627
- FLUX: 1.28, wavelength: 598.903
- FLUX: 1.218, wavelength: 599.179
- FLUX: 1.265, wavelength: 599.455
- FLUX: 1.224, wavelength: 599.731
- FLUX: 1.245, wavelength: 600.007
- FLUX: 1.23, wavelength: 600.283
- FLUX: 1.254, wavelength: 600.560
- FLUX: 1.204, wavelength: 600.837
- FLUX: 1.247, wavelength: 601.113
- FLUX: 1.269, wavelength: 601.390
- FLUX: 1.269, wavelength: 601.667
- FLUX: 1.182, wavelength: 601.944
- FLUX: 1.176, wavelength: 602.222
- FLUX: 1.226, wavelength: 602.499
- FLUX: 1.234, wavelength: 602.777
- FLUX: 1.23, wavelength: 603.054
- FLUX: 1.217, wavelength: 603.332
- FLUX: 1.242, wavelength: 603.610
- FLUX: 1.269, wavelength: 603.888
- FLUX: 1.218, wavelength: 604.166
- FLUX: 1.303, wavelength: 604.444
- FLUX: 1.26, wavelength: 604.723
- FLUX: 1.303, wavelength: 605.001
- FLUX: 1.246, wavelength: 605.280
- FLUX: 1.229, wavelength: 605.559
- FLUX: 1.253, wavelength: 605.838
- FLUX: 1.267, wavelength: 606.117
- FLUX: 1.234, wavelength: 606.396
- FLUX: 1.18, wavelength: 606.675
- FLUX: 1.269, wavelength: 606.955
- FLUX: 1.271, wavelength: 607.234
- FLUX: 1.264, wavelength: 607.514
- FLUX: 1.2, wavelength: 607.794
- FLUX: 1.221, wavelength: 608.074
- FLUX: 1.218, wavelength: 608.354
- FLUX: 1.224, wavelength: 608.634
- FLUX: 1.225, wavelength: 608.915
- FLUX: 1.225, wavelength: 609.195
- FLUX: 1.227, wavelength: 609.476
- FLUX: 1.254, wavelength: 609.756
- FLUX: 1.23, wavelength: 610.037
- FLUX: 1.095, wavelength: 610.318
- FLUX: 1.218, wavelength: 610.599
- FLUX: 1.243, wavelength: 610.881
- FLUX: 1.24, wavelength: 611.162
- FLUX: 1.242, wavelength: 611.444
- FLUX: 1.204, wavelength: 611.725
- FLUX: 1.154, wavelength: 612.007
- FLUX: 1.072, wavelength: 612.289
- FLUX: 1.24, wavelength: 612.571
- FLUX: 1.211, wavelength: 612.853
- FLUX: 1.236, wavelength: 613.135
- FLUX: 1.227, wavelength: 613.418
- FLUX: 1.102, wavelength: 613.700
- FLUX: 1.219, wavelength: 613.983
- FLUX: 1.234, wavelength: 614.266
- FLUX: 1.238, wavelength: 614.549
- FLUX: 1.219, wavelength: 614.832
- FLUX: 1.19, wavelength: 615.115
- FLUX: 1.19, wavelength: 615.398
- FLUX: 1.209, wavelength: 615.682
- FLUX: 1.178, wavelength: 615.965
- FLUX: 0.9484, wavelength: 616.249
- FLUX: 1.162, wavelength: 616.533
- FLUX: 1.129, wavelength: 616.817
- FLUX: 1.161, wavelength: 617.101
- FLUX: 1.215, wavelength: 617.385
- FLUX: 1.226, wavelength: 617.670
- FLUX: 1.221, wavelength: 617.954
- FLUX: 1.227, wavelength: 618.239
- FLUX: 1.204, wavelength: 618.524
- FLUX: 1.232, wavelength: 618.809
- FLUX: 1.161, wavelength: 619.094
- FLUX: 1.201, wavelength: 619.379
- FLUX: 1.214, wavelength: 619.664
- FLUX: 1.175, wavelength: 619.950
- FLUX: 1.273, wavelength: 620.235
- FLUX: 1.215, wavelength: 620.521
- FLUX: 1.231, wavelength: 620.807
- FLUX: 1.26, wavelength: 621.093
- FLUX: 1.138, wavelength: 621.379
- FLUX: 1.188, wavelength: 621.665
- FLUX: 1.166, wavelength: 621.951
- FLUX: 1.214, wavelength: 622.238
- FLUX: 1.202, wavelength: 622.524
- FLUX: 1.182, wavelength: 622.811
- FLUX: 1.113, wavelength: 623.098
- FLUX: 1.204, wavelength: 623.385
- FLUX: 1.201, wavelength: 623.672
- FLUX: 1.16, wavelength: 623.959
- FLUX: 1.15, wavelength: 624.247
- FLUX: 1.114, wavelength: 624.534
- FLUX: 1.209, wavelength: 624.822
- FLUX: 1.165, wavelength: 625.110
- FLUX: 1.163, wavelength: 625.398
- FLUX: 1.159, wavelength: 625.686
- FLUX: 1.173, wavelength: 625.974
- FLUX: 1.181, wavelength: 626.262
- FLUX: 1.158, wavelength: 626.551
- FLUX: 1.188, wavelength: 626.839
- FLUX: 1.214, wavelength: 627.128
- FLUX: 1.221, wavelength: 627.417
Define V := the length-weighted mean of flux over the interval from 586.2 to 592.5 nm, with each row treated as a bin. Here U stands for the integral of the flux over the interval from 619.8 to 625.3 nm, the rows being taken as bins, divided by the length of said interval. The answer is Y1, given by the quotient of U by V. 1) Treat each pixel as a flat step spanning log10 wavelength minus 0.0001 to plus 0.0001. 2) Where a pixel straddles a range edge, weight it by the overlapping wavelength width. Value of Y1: 0.98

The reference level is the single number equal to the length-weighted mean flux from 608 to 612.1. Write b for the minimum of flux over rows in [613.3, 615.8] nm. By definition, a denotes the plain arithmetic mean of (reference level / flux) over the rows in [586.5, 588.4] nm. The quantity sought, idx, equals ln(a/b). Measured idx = -0.14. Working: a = 0.96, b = 1.102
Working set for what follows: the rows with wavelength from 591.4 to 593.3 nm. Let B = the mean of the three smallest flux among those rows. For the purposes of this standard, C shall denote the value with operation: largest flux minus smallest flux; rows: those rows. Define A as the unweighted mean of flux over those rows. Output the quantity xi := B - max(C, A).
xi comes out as -0.029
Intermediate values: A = 1.261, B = 1.23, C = 0.116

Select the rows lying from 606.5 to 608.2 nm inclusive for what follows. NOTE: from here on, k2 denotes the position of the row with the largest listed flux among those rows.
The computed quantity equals 607.234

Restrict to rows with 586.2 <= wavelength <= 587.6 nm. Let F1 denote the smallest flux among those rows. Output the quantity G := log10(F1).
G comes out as 0.096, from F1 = 1.248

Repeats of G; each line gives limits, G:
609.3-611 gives 0.039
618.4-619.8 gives 0.065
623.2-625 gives 0.047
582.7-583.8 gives 0.093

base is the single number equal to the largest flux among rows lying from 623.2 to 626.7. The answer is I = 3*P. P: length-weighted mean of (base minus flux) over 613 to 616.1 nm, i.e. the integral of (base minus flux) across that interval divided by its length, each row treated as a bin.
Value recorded 0.016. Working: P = 0.01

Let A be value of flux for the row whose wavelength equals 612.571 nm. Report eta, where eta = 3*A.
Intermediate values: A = 1.24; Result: 3.72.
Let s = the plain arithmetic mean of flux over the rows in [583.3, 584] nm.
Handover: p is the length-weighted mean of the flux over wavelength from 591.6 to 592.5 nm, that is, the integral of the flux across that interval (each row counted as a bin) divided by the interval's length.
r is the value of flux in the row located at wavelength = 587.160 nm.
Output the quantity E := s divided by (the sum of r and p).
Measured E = 0.505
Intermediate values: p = 1.269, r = 1.308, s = 1.30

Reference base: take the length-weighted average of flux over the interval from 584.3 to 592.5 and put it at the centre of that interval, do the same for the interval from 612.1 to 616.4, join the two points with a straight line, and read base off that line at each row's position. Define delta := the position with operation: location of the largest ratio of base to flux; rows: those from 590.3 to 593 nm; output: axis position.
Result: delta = 591.502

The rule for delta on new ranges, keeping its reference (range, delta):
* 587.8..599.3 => 589.056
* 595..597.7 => 595.328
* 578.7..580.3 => 579.104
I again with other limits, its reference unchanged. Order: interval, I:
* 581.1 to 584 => -0.236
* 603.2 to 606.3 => -0.138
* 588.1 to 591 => 0.213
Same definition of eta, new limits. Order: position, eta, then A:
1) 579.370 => 3.85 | 1.284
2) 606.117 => 3.80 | 1.267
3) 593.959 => 3.78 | 1.261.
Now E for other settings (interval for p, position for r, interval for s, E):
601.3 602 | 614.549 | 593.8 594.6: 0.504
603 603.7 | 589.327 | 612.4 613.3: 0.522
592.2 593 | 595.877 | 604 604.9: 0.496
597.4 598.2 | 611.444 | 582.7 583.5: 0.518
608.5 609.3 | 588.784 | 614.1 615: 0.526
